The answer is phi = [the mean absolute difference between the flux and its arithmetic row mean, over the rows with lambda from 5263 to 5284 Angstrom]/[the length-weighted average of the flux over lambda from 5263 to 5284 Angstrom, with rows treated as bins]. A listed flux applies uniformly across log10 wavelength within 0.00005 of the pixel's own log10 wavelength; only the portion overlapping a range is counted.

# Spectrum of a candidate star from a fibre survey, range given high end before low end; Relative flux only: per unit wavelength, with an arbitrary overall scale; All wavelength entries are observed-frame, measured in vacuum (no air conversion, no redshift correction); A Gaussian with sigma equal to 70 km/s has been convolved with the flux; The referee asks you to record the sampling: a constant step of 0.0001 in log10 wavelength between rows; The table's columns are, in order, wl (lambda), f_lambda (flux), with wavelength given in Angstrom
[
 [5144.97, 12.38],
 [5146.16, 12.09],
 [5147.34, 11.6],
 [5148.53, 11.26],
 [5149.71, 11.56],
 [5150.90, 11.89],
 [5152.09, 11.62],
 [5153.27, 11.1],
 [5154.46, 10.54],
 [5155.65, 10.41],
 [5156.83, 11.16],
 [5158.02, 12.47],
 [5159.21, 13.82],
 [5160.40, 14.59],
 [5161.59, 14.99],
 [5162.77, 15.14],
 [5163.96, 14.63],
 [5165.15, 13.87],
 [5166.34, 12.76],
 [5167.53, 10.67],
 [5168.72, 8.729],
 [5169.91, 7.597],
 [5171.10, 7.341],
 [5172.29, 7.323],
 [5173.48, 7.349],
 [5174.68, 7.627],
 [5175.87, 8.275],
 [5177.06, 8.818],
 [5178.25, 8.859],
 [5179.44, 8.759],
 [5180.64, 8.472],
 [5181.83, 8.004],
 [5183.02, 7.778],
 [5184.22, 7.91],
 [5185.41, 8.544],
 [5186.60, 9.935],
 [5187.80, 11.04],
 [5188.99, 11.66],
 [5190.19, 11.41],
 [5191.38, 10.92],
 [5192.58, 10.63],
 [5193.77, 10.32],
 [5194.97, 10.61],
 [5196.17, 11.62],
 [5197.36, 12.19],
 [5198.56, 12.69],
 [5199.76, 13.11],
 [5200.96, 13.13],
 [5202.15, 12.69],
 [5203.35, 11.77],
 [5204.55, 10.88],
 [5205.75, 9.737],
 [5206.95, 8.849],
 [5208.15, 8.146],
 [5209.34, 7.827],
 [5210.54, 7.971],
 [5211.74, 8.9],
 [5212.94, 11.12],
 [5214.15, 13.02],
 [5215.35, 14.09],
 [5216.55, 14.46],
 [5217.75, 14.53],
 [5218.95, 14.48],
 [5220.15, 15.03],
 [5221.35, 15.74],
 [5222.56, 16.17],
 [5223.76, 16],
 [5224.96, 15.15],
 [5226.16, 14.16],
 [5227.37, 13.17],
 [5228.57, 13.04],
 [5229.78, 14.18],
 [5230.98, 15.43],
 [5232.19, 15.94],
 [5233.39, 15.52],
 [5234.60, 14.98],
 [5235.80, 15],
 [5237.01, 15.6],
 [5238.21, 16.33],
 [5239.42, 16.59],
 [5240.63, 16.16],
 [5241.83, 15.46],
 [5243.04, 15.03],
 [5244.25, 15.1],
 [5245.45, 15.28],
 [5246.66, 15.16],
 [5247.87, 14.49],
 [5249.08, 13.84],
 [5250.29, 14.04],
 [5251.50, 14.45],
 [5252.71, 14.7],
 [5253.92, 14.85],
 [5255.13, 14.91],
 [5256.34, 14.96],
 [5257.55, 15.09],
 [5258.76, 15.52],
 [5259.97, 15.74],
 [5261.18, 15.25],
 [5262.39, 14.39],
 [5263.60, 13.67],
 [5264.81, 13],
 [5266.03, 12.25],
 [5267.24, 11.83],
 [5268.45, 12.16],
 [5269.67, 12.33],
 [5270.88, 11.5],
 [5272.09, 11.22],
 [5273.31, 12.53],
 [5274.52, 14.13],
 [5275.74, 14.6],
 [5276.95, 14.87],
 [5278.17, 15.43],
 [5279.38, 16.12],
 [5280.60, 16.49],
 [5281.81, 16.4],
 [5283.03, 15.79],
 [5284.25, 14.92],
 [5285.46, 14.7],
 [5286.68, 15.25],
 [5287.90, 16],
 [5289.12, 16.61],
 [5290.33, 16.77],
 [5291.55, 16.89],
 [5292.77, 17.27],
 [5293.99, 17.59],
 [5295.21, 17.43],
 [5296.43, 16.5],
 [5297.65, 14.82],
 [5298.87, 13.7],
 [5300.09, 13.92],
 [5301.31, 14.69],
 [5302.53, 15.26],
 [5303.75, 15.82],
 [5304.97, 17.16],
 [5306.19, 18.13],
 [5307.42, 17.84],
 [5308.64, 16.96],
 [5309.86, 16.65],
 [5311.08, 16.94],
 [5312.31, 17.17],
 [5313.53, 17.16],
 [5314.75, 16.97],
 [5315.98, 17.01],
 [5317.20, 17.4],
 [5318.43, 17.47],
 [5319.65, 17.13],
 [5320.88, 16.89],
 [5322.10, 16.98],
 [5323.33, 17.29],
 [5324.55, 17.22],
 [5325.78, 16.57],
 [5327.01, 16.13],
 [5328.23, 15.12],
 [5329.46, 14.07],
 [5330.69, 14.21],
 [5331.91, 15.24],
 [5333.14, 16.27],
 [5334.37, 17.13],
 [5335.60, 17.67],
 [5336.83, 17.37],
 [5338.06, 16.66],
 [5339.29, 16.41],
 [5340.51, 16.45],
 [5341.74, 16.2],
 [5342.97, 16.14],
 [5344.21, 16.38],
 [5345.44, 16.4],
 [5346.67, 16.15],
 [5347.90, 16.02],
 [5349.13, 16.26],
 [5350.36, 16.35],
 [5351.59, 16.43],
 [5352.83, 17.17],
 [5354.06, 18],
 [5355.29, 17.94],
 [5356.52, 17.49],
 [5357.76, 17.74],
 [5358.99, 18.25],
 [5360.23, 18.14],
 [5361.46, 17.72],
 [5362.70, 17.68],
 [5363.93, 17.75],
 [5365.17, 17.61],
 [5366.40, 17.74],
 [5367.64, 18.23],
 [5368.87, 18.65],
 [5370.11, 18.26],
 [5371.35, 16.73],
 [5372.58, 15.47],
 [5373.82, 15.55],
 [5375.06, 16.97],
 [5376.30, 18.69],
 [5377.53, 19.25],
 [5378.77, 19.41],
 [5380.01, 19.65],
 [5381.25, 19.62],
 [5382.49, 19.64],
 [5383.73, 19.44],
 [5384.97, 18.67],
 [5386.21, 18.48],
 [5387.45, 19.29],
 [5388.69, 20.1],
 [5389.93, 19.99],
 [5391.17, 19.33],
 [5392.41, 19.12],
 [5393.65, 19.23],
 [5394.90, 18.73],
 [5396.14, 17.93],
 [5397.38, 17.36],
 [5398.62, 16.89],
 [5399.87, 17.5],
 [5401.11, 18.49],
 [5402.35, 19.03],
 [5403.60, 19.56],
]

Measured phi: 0.116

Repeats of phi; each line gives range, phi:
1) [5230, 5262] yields 0.032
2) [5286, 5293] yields 0.034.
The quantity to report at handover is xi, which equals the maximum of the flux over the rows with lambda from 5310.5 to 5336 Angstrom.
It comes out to 17.67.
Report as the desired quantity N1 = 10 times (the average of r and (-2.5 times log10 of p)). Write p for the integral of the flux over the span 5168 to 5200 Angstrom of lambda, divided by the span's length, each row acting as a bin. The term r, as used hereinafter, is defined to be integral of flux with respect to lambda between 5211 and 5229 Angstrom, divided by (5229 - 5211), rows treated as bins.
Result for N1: 57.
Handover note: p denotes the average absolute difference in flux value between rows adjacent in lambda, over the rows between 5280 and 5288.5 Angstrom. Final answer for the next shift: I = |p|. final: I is 0.5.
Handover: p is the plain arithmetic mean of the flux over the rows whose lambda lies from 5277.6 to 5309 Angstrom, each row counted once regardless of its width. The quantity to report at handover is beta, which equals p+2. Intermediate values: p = 16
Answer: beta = 18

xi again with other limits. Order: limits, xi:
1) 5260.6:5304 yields 17.59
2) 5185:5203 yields 13.13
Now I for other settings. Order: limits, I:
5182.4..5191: 0.7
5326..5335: 0.9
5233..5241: 0.4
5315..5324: 0.2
